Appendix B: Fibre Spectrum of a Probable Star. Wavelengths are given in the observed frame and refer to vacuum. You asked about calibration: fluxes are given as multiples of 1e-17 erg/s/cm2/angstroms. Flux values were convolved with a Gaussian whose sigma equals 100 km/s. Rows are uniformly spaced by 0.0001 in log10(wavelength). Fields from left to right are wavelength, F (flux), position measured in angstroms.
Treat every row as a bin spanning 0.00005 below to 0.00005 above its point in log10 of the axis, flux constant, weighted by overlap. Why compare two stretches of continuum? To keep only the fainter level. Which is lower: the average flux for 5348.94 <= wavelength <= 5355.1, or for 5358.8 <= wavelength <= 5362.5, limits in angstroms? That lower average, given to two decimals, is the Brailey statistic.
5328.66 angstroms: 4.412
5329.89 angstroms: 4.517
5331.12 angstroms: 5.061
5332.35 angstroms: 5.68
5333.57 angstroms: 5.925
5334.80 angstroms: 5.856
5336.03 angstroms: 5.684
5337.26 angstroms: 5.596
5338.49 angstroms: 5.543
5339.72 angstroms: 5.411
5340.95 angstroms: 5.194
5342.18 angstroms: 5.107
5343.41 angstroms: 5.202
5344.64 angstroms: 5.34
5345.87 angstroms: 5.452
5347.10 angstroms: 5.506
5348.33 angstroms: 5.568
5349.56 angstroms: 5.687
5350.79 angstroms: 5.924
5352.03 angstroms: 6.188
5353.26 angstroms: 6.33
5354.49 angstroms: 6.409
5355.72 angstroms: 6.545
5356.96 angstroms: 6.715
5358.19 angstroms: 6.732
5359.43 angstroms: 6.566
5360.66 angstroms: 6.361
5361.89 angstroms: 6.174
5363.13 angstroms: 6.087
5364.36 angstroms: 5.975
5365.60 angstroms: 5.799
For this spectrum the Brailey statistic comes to 6.11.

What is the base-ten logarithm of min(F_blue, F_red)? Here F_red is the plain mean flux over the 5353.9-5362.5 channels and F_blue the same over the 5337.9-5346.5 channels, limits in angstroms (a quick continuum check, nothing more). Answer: 0.726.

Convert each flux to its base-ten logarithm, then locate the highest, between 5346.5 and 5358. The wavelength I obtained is 5356.96 angstroms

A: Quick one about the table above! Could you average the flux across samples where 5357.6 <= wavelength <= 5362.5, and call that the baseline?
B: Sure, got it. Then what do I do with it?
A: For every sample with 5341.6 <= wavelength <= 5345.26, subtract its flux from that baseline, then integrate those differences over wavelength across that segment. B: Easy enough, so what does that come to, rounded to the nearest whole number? 5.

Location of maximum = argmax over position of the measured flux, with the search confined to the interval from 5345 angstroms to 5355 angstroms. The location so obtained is 5354.49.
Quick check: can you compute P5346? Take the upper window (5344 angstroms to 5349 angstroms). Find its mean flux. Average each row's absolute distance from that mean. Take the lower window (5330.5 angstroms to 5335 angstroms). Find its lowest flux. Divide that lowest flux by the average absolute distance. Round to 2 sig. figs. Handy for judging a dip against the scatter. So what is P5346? 72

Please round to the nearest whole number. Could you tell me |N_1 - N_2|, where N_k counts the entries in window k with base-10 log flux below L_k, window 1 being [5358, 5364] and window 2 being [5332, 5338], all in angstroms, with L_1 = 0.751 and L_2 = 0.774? 5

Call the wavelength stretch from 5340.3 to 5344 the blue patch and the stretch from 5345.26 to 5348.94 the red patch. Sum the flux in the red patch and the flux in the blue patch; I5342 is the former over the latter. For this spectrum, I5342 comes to 1.07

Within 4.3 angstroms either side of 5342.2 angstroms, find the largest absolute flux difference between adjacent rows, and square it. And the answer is 0.047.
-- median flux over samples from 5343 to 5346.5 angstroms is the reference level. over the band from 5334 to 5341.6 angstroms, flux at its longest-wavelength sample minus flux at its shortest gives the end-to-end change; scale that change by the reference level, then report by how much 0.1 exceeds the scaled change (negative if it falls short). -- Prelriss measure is 0.22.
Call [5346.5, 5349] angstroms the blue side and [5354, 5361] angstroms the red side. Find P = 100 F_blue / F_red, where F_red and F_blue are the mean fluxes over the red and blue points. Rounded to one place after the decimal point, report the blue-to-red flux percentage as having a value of 84.5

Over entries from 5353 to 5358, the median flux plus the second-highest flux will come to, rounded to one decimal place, 13.0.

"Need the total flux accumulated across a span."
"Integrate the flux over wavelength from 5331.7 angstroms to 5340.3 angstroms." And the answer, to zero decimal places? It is 49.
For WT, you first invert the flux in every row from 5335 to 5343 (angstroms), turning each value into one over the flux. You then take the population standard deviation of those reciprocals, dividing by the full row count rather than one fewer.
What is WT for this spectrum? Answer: 0.0073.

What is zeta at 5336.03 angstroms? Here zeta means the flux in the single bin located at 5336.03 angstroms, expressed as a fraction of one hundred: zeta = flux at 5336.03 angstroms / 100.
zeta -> 0.057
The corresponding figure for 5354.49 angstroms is 0.064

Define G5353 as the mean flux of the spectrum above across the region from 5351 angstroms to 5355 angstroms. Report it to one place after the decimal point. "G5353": 6.3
